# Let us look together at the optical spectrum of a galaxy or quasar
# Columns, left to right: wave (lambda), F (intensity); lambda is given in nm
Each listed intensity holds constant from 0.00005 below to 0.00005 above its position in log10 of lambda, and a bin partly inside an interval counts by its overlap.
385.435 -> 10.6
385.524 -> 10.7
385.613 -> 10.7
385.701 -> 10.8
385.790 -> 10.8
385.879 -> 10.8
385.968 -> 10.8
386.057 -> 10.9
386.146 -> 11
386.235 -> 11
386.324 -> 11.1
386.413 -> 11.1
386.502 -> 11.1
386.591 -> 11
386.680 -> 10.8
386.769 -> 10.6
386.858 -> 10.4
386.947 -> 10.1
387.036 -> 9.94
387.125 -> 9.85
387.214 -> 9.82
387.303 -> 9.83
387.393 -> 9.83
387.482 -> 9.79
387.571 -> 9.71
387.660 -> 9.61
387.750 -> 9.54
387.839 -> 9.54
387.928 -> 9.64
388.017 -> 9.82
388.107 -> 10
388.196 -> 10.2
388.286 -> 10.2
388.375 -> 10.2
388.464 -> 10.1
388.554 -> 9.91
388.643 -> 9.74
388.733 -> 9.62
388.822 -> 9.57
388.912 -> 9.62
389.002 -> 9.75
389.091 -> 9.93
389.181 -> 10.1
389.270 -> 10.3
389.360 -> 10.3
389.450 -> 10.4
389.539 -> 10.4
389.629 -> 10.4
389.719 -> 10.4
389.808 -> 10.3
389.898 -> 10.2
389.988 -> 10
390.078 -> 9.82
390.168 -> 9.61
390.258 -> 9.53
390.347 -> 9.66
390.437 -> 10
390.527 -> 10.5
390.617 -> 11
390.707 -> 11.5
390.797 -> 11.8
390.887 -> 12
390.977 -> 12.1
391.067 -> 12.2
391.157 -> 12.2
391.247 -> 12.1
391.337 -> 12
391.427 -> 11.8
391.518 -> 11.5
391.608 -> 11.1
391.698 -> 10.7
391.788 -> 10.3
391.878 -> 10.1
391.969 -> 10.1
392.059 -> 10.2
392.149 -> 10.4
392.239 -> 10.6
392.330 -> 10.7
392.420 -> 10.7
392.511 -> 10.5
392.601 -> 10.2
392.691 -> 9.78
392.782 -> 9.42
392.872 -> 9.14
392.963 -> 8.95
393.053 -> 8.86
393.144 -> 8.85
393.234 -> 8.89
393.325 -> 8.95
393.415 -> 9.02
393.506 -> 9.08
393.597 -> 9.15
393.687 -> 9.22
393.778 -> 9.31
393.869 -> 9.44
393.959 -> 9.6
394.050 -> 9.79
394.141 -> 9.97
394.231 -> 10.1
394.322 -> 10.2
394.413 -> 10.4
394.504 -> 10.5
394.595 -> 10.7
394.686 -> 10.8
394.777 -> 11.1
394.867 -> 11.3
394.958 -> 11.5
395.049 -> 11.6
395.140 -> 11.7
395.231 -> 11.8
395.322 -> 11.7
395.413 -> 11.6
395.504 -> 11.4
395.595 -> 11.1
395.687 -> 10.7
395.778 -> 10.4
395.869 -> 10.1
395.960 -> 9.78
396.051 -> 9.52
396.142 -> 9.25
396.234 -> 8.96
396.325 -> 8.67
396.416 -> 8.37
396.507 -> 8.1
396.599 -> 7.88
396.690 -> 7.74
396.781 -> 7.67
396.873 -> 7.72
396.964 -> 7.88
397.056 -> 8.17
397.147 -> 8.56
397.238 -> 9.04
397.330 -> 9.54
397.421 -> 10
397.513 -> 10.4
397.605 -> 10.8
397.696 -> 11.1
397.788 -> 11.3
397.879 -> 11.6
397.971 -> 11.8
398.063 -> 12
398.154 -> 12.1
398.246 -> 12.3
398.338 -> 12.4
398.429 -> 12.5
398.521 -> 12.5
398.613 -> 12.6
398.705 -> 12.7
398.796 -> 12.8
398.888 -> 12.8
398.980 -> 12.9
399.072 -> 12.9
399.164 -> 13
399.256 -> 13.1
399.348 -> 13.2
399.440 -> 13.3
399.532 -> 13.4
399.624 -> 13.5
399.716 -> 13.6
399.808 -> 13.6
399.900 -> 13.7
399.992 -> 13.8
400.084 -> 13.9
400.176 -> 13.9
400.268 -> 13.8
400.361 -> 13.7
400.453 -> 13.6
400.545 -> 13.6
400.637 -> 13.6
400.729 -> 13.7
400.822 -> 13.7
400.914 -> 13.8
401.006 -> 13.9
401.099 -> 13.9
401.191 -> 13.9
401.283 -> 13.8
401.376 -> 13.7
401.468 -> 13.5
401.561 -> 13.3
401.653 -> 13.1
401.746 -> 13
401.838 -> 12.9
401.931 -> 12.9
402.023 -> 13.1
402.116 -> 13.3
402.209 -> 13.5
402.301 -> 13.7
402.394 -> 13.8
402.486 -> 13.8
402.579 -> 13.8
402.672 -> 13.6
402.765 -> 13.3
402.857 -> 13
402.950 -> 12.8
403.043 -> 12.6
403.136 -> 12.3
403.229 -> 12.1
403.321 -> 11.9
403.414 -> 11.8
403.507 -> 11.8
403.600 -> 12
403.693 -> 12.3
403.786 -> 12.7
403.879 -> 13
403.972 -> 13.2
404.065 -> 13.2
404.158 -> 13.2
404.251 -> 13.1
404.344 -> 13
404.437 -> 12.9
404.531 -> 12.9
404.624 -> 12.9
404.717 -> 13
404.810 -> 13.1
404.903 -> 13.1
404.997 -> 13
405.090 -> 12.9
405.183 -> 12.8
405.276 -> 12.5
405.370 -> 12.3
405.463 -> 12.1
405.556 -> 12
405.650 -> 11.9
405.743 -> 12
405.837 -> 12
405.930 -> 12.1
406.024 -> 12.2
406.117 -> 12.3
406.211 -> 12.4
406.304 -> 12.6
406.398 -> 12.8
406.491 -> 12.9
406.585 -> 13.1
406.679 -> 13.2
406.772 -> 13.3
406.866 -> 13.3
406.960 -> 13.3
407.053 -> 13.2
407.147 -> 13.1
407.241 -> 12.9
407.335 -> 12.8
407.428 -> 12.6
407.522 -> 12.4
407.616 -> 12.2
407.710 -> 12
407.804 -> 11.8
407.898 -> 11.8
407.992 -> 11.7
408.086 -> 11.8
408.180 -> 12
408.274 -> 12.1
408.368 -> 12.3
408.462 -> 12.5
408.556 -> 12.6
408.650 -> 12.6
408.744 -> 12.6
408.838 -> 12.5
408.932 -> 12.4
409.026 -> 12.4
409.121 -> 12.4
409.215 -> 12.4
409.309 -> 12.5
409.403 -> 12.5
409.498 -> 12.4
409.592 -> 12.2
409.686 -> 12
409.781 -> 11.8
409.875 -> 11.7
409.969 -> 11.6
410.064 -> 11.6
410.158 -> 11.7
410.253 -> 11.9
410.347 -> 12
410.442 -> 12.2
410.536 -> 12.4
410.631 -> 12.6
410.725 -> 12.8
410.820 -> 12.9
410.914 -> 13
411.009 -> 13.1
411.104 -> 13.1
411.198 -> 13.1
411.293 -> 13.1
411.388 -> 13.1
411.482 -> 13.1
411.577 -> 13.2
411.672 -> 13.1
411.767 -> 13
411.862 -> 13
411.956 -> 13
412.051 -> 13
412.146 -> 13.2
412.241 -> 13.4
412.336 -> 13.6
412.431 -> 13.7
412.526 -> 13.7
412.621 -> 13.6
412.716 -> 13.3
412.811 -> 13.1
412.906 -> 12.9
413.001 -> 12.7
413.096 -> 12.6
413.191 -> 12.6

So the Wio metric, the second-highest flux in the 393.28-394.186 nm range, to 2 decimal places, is 9.79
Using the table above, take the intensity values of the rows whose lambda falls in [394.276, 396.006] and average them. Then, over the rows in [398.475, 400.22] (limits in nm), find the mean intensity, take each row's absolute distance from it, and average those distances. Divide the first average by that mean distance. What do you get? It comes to 28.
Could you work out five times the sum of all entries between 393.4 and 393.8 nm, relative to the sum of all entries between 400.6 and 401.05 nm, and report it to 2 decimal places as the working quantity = 3.33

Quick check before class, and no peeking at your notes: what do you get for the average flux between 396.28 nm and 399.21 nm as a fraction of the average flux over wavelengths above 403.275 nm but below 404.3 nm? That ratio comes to 0.85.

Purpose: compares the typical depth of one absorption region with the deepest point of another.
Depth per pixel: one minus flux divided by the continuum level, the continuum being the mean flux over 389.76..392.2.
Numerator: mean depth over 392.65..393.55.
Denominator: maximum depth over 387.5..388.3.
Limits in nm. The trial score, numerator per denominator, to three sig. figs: 1.34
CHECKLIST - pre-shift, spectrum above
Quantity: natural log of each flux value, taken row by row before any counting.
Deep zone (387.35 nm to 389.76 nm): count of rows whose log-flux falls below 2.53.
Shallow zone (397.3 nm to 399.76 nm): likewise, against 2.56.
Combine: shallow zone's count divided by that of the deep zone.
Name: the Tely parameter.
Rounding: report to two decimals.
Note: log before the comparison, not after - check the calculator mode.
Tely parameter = 0.74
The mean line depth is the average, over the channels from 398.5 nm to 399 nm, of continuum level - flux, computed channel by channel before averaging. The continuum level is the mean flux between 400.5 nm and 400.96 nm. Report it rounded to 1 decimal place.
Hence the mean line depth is 1.0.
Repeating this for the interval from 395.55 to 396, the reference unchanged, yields 3.3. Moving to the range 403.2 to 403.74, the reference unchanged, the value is 1.7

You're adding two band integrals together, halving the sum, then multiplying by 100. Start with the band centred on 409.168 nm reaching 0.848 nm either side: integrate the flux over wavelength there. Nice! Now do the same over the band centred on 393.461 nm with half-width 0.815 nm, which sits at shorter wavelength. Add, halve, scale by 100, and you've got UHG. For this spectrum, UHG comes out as 1802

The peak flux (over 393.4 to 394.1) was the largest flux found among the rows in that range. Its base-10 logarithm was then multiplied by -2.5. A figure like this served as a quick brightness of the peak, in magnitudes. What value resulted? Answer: -2.48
